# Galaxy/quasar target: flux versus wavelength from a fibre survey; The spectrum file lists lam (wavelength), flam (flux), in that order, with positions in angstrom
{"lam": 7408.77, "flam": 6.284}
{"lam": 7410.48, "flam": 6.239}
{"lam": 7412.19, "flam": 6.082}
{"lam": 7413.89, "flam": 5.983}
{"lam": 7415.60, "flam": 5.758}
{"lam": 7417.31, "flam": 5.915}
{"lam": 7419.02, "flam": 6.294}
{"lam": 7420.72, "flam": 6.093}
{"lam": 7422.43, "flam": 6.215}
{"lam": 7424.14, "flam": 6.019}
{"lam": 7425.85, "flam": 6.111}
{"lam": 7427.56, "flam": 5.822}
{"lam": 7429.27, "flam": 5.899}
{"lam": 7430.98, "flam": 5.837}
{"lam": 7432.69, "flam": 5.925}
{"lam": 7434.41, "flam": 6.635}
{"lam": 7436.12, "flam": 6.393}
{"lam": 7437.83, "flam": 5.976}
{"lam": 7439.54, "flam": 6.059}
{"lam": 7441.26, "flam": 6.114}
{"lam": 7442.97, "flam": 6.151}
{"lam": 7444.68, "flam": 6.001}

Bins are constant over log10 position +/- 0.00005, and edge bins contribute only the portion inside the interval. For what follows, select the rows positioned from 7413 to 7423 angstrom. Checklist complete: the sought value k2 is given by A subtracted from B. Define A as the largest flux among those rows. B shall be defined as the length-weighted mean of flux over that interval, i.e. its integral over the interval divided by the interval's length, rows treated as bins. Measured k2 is -0.25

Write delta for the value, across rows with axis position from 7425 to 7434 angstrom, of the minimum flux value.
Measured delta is 5.822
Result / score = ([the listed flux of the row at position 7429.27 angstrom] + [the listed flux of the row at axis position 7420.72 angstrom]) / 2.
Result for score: 6.00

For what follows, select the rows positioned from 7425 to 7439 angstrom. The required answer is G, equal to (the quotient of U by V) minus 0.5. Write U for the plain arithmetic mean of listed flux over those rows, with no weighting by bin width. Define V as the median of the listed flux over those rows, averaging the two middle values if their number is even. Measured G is 0.521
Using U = 6.07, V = 5.95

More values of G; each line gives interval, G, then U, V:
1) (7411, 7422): 0.498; 6.02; 6.03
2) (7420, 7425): 0.503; 6.11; 6.09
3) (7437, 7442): 0.498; 6.05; 6.06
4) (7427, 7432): 0.503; 5.85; 5.84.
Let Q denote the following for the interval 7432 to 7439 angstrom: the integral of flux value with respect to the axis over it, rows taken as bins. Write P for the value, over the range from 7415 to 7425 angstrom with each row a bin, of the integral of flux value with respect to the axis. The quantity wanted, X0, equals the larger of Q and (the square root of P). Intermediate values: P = 61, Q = 44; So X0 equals 44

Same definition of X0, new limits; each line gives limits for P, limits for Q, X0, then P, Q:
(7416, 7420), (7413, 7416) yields 18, 24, 18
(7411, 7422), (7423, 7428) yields 30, 66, 30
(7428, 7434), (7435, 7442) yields 43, 36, 43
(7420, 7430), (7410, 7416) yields 36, 60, 36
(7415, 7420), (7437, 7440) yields 18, 30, 18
